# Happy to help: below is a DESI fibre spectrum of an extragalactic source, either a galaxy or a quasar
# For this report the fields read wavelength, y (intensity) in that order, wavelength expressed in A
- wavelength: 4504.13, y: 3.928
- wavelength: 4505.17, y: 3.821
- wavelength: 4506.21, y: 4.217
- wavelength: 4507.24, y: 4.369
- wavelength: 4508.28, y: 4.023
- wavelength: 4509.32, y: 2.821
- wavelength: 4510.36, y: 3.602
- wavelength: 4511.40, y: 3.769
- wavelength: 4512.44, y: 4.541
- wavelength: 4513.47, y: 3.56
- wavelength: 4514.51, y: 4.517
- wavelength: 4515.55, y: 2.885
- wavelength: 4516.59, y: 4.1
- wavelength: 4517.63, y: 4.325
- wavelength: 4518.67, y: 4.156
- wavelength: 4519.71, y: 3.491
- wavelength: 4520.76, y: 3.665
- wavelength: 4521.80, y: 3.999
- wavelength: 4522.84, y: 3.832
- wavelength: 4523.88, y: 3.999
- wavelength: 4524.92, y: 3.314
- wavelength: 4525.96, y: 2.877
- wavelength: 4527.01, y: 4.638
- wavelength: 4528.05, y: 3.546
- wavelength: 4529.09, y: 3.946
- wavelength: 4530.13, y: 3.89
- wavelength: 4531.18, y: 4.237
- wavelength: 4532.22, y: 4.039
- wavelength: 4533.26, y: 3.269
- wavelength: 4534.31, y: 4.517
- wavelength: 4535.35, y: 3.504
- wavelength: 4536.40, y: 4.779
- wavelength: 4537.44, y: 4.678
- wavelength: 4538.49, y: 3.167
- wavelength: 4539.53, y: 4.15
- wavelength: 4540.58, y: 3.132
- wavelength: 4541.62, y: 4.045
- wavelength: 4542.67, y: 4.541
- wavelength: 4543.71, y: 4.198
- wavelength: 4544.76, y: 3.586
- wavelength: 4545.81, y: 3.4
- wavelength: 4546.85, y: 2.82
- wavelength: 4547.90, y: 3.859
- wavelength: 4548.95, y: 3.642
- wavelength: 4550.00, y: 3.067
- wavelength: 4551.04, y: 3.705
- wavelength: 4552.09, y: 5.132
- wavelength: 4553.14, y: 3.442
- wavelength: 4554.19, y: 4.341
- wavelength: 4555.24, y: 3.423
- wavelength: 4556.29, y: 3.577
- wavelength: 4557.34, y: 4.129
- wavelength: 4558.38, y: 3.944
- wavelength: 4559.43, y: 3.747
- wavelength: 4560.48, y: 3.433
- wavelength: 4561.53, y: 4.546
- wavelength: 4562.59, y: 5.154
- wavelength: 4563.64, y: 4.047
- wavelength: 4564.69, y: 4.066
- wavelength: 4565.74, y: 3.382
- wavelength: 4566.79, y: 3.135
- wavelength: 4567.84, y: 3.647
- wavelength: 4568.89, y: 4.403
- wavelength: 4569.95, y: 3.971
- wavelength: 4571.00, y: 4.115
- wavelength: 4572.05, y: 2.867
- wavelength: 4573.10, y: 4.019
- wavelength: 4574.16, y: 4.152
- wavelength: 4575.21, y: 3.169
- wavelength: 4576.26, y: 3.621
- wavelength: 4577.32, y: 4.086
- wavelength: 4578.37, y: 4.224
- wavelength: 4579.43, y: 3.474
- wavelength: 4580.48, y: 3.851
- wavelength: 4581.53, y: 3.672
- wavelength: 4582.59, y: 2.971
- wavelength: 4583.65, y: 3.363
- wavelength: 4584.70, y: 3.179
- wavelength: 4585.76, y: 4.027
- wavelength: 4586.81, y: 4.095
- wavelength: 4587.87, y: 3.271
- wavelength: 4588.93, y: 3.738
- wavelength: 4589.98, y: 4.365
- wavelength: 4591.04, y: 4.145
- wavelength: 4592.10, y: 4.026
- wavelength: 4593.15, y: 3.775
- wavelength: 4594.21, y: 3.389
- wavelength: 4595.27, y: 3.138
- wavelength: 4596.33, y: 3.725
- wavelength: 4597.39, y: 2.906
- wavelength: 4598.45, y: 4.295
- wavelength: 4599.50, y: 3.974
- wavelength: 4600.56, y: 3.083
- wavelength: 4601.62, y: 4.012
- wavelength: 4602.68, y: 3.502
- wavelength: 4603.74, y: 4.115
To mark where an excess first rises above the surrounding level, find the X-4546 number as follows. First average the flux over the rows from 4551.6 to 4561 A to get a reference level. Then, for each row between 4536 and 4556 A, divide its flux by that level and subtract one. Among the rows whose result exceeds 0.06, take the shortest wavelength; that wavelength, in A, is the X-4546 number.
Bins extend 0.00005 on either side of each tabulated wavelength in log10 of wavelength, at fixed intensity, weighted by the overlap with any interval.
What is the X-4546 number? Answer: 4536.40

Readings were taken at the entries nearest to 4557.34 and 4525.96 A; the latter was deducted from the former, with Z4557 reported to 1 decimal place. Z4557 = 1.3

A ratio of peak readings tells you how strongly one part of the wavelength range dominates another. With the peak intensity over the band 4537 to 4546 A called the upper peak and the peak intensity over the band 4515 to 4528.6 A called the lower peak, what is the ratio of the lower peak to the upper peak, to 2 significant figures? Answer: 0.99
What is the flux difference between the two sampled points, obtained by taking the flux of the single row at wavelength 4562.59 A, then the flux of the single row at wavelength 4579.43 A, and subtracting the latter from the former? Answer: 1.7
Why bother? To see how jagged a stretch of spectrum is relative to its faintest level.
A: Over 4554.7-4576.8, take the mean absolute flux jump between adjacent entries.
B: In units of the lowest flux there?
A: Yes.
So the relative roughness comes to 0.19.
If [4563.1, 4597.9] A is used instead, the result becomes 0.17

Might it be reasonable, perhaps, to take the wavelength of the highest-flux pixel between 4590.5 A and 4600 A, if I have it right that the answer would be 4598.45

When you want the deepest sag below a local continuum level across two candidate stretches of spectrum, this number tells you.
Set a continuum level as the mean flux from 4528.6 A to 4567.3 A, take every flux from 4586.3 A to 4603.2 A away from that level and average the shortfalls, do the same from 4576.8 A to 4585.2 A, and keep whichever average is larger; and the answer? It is 0.28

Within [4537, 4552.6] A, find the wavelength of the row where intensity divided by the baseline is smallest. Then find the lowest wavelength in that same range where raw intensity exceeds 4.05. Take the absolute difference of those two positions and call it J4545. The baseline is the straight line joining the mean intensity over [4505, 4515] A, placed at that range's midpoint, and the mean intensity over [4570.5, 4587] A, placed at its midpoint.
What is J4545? 9.4 A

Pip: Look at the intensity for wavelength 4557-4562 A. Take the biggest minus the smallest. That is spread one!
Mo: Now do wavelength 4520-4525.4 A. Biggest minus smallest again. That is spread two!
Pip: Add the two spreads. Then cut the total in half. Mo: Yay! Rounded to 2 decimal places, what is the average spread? 0.90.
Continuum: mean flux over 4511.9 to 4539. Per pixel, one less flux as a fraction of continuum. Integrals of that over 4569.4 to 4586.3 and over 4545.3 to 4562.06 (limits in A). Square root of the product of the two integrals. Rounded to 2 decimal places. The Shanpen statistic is 0.77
